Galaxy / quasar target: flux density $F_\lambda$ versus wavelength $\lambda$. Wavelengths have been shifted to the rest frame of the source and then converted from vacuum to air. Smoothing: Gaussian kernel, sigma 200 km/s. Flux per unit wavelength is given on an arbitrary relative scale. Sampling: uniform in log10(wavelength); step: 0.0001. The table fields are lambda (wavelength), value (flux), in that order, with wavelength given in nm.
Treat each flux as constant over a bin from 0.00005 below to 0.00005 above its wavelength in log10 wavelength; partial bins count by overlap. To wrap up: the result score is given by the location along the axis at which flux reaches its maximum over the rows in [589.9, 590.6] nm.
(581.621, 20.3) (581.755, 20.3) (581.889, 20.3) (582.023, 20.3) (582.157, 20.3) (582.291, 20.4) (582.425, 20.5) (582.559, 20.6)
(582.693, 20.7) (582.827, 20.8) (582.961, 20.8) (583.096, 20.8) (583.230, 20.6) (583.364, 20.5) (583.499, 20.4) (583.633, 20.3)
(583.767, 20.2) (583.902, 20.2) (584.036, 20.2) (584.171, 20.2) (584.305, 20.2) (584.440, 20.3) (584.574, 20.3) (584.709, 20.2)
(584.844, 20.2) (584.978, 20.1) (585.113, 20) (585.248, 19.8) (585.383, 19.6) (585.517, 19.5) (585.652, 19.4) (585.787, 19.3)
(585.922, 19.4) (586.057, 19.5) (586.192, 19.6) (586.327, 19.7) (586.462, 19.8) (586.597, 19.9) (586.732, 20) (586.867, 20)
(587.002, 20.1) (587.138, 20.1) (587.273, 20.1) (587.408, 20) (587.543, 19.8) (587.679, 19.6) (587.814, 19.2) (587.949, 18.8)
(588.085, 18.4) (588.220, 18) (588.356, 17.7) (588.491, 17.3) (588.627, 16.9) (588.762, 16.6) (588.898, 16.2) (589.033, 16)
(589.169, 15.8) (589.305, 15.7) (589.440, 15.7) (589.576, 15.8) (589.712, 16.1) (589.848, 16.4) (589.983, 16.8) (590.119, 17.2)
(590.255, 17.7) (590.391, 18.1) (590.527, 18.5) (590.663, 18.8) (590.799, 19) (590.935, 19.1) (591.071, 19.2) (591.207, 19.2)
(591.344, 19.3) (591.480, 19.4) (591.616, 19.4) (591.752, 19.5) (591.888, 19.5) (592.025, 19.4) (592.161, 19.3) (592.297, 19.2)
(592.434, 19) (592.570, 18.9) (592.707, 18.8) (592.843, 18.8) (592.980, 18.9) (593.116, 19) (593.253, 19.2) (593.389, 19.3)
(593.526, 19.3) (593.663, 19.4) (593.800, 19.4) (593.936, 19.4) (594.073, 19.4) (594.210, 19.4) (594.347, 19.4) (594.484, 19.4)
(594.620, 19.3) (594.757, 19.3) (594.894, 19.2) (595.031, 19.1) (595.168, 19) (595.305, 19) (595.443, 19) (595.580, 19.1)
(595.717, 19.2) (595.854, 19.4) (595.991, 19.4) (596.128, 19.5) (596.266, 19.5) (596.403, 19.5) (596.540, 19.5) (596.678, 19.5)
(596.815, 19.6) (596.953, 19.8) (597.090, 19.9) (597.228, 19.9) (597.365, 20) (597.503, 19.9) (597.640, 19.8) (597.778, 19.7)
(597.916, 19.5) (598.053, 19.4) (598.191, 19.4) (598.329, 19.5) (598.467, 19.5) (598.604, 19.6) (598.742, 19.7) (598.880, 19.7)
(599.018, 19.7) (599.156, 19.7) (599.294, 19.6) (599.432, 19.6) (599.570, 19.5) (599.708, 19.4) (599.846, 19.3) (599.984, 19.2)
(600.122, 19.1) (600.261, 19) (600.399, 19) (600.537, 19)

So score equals 590.527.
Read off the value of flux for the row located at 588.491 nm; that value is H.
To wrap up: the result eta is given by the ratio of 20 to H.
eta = 1.16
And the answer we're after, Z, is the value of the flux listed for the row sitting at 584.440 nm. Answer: 20.3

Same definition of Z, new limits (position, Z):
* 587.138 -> 20.1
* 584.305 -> 20.2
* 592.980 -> 18.9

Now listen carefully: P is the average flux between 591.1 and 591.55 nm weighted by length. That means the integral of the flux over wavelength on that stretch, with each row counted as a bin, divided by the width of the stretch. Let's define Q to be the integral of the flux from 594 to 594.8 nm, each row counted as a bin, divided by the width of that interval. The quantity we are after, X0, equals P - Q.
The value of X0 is -0.1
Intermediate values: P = 19.3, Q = 19.4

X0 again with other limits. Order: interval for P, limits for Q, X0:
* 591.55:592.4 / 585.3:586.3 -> -0.1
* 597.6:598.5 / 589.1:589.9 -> 3.6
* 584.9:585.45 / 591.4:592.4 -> 0.5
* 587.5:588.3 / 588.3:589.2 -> 2.2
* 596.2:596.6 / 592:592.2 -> 0.2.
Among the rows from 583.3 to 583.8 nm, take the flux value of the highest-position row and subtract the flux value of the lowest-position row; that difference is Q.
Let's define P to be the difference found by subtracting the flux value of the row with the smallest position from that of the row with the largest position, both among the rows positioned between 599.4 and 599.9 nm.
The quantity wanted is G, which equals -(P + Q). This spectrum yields 0.6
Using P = -0.3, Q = -0.30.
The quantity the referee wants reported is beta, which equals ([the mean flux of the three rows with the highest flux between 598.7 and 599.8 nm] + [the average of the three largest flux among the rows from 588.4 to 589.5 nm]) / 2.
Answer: 18.3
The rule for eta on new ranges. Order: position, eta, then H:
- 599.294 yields 1.02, 19.6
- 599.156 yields 1.02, 19.7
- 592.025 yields 1.03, 19.4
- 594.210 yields 1.03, 19.4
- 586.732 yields 1.00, 20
